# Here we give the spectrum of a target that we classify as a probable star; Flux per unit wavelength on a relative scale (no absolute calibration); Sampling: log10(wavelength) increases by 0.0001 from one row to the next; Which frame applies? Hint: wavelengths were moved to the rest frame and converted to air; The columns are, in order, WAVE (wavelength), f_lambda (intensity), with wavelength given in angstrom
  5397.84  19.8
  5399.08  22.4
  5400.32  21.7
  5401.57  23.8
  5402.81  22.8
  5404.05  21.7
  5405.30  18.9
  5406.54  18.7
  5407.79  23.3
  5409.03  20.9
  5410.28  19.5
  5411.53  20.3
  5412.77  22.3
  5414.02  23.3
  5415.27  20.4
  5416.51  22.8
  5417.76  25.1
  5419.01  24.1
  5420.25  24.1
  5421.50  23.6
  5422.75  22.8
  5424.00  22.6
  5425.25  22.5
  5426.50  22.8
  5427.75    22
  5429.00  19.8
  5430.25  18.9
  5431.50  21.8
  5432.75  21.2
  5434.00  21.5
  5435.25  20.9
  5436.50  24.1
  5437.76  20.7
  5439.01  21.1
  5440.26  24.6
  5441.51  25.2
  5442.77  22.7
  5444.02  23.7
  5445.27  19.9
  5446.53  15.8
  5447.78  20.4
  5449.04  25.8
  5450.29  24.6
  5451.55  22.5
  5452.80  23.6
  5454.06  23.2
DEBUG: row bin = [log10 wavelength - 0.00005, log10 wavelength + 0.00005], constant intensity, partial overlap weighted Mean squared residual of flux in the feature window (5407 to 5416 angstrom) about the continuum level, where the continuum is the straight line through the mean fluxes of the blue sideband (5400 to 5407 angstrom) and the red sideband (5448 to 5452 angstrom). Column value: 2.2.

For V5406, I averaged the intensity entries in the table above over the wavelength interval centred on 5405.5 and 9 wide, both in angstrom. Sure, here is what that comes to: 21.4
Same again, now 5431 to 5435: 21.5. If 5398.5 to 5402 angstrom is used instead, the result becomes 22.6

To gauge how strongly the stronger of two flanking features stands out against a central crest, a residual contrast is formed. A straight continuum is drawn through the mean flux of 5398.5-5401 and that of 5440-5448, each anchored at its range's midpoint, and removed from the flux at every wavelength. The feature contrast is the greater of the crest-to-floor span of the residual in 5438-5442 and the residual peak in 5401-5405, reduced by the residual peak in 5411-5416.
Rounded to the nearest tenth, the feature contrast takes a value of 2.8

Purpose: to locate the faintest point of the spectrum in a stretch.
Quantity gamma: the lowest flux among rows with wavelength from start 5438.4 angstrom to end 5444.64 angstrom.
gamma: 21.1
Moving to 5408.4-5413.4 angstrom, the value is 19.5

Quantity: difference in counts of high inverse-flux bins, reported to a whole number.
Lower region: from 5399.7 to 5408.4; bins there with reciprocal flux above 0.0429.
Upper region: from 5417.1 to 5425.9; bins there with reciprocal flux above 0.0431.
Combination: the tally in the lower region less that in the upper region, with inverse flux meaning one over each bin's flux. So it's 3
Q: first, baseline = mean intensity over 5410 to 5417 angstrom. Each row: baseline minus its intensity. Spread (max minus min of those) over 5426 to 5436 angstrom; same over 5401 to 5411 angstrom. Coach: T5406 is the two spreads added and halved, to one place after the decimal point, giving 4.5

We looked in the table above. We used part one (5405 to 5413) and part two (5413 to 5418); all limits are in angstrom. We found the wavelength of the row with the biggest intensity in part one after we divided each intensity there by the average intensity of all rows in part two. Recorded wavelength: 5407.79 angstrom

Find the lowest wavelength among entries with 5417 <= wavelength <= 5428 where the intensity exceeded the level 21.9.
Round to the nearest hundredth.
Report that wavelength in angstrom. 5417.76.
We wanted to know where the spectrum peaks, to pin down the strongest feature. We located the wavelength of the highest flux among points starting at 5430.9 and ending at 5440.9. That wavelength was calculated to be 5440.26 angstrom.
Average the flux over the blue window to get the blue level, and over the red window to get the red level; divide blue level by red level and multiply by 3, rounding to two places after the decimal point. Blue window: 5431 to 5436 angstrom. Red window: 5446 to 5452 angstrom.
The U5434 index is 2.94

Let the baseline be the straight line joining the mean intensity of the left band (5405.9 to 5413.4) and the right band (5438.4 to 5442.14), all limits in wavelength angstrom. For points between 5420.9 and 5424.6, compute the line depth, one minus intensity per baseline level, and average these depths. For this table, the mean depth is -0.044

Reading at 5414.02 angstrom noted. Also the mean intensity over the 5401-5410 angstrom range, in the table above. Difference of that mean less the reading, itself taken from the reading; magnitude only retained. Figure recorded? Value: 25.2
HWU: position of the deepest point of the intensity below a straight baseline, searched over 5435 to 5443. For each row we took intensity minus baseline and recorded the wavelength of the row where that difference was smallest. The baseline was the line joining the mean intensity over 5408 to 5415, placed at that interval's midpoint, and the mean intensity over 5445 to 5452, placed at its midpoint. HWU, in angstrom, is 5437.76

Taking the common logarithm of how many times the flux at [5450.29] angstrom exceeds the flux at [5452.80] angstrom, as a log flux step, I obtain 0.02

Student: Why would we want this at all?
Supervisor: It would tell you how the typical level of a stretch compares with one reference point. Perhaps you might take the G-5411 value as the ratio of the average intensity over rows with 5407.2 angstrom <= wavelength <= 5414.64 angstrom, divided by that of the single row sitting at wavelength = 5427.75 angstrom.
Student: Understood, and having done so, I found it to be 0.98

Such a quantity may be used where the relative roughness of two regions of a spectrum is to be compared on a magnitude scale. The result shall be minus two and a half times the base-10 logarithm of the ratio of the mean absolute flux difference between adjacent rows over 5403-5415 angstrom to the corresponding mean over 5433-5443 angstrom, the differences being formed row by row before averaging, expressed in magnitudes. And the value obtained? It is 0.1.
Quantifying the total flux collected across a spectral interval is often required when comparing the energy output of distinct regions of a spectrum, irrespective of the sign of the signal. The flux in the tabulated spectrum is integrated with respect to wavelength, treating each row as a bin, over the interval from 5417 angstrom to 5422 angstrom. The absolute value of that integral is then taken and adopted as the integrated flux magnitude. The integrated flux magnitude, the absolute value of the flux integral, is 121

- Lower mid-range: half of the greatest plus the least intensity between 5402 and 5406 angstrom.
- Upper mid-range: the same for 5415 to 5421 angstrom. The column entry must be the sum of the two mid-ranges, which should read 43.6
